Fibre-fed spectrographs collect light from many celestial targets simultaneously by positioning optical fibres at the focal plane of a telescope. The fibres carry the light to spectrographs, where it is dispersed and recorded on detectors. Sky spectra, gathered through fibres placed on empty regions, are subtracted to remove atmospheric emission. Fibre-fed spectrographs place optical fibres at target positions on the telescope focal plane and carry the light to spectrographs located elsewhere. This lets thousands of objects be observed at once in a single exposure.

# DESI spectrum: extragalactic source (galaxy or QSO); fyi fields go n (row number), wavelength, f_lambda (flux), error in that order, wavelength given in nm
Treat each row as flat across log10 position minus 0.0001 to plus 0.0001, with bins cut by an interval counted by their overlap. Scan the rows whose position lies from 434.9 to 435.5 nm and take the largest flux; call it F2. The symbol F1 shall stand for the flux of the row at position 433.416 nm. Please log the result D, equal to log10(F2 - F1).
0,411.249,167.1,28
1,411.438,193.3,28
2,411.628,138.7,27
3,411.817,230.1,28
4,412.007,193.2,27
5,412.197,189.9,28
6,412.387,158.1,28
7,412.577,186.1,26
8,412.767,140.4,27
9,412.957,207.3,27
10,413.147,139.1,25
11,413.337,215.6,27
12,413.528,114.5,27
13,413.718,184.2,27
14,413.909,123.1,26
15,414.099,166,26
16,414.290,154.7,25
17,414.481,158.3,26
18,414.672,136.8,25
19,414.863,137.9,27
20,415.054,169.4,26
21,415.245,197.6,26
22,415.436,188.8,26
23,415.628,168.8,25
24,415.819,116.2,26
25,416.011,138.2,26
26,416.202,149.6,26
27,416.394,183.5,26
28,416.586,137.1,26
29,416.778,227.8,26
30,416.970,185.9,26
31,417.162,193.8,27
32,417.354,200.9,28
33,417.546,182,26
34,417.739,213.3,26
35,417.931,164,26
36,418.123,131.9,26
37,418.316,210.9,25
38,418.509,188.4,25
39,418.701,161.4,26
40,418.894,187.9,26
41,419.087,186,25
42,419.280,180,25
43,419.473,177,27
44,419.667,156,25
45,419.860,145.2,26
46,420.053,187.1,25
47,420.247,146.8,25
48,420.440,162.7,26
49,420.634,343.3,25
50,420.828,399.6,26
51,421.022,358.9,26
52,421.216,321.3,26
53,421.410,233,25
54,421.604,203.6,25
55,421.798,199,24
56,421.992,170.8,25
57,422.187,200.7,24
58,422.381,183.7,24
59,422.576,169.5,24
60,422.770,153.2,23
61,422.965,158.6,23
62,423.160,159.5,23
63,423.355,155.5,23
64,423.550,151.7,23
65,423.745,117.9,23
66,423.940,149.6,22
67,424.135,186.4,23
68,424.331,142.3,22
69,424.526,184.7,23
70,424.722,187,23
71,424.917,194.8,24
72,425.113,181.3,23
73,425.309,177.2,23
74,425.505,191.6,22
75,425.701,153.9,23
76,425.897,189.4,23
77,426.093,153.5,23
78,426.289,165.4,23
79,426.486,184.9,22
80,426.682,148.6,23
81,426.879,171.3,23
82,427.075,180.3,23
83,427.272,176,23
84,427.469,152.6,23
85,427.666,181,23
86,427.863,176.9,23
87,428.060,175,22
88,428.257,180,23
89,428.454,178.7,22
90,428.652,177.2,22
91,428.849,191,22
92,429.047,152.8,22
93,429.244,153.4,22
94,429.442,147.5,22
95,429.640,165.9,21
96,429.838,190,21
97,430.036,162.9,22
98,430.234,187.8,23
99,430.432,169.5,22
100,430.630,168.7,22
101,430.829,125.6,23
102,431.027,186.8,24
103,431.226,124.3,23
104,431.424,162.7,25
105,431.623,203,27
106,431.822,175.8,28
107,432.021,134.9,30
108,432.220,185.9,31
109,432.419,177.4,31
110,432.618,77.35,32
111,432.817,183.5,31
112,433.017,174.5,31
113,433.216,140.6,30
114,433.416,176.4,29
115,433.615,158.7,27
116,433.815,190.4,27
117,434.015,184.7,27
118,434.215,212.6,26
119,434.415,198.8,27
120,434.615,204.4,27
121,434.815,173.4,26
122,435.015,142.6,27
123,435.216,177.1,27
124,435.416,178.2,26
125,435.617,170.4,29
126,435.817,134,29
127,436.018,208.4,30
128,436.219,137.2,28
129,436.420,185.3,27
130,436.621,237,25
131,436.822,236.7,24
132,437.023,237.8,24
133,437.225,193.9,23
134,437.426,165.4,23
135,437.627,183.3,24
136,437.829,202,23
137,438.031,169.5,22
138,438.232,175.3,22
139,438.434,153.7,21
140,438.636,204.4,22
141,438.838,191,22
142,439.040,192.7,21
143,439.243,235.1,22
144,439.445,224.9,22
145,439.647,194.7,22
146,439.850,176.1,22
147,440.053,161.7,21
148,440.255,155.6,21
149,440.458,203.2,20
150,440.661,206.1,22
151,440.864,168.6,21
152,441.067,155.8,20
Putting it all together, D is 0.26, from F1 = 176.4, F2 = 178.2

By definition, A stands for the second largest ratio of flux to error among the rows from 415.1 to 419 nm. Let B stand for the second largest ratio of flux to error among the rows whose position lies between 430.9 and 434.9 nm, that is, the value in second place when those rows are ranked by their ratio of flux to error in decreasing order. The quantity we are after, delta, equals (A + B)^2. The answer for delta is 263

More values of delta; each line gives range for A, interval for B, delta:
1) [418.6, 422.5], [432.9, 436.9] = 542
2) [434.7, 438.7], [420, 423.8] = 560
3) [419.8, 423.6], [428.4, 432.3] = 506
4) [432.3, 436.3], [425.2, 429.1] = 264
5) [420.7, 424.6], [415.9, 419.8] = 495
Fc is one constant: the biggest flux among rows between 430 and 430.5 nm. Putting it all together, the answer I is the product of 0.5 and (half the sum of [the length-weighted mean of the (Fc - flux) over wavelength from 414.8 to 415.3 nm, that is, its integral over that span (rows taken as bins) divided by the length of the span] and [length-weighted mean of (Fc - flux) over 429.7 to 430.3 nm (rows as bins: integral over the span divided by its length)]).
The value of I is 7.2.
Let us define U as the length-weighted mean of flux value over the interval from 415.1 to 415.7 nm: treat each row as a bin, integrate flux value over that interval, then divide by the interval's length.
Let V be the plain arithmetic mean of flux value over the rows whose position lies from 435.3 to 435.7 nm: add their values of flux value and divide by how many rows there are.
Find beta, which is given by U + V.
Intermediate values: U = 184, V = 174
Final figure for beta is 359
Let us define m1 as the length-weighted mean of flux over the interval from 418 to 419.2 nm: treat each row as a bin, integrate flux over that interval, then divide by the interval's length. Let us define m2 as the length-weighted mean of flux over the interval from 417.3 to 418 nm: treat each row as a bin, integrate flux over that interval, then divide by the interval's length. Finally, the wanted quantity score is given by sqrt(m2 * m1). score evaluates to 184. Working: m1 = 178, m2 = 190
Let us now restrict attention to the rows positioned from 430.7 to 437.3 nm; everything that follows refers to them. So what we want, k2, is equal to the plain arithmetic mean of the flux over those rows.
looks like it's 175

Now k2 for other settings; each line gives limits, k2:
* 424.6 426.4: 177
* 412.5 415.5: 164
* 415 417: 169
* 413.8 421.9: 190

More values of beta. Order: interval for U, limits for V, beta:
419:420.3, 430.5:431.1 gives 329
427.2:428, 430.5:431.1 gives 332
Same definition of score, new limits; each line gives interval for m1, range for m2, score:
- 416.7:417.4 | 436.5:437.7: 205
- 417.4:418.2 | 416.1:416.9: 175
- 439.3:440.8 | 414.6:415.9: 174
